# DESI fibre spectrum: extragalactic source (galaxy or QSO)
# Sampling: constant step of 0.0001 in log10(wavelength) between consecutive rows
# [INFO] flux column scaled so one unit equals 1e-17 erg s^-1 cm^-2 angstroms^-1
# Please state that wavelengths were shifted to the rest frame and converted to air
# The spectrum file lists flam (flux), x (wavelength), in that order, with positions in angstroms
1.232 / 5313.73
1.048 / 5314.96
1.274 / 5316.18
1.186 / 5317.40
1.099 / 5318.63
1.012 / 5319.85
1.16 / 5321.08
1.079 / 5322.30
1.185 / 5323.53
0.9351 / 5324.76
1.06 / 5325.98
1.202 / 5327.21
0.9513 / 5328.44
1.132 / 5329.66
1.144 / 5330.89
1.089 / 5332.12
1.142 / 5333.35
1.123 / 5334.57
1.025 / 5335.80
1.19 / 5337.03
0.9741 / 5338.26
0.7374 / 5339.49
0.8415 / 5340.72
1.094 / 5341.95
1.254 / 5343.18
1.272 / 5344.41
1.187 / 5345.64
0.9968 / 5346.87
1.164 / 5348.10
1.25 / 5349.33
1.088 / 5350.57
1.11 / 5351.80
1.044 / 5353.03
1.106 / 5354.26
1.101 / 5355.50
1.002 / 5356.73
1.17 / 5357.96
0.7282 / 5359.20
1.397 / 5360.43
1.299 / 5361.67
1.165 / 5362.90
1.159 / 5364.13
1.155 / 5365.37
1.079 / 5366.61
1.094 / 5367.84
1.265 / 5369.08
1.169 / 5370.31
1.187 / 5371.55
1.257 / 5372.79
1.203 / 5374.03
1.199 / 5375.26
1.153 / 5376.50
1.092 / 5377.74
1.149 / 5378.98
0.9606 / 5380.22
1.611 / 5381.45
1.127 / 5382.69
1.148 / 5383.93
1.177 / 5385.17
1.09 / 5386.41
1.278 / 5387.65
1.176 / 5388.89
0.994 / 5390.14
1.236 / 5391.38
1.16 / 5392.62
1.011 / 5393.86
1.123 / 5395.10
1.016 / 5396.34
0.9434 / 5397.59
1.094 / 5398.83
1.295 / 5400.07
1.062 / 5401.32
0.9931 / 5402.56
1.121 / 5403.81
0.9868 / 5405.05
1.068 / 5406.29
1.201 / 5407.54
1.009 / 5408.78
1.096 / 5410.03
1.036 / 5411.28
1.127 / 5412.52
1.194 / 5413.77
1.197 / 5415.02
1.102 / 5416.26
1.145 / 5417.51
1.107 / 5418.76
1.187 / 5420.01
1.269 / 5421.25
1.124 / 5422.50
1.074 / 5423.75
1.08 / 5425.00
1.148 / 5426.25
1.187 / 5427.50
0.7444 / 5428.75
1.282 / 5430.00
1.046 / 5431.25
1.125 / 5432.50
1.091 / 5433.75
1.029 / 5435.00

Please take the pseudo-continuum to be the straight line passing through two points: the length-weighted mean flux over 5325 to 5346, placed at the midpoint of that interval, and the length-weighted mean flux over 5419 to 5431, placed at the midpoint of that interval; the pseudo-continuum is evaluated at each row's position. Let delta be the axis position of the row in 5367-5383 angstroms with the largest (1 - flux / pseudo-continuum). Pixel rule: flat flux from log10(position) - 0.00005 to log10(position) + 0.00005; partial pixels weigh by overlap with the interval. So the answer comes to 5380.22 angstroms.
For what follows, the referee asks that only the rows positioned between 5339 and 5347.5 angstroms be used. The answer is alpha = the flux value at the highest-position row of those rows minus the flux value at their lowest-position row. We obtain 0.26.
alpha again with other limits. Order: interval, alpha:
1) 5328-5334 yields 0.19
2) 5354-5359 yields 0.06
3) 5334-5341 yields -0.28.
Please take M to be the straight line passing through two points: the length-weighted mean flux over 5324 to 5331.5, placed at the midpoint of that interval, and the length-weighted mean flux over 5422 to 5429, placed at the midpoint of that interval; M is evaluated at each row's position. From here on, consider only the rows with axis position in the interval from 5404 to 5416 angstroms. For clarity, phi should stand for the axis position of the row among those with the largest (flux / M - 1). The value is 5407.54 angstroms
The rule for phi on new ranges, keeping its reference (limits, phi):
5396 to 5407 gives 5400.07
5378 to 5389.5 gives 5381.45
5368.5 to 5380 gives 5369.08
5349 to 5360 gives 5349.33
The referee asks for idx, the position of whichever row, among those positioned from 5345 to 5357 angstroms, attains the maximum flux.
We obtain 5349.33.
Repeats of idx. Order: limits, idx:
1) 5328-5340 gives 5337.03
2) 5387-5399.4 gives 5387.65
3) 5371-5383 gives 5381.45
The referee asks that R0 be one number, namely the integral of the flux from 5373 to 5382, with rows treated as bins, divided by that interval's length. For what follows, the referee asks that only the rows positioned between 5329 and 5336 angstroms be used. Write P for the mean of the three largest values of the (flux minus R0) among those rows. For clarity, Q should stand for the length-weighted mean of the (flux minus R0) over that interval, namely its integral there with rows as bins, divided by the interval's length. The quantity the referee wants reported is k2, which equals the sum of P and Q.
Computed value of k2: -0.14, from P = -0.06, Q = -0.08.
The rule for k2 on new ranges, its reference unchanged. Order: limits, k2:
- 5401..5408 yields -0.19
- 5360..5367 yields 0.10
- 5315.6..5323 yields -0.05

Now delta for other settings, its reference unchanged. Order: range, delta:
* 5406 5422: 5408.78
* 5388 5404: 5397.59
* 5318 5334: 5324.76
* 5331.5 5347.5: 5339.49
